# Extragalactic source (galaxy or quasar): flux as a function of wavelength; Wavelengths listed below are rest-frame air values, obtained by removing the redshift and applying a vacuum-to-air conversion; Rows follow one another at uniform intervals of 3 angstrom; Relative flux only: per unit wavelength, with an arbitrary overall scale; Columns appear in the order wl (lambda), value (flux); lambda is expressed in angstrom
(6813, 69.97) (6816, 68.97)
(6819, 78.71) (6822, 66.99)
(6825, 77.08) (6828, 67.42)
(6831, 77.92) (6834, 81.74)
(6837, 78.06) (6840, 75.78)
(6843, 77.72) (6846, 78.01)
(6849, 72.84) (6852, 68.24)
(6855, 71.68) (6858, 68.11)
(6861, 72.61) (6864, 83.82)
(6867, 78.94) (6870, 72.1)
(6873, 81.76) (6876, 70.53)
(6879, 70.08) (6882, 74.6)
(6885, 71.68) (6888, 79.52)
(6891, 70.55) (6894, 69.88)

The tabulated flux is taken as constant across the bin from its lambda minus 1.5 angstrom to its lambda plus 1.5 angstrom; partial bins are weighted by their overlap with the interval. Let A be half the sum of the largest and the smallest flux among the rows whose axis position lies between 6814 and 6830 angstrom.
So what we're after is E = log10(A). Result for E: 1.86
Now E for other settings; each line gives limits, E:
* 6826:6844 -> 1.87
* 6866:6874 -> 1.89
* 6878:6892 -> 1.87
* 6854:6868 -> 1.88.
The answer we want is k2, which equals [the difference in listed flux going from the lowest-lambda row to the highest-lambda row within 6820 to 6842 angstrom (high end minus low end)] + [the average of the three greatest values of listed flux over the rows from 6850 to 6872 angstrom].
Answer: 87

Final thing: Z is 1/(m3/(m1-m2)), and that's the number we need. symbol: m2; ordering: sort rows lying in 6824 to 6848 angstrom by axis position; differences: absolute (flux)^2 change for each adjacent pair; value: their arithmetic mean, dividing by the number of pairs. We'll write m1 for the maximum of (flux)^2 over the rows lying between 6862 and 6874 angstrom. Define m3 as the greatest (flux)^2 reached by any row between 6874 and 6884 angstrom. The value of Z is 1.14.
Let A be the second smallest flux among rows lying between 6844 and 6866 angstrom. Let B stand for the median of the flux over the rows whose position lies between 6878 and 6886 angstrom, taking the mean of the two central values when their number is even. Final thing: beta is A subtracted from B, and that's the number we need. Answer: 3.4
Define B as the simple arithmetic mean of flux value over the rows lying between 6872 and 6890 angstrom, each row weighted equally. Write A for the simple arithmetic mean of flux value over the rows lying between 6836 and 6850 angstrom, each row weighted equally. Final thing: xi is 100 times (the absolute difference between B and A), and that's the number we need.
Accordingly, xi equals 179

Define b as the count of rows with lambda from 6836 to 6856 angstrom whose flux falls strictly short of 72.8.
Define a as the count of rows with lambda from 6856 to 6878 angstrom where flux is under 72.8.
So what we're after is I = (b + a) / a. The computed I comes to 1.50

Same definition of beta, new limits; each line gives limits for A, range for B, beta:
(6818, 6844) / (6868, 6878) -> 4.7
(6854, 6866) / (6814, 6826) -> 1.3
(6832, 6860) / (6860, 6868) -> 10.7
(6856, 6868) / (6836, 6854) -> 4.1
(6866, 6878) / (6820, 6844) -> 5.3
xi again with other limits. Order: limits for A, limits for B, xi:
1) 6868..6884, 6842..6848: 405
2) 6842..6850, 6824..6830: 394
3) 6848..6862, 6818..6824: 215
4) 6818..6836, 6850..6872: 133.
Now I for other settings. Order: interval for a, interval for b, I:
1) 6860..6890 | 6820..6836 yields 1.40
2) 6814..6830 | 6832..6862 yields 2.33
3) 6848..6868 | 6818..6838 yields 1.50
